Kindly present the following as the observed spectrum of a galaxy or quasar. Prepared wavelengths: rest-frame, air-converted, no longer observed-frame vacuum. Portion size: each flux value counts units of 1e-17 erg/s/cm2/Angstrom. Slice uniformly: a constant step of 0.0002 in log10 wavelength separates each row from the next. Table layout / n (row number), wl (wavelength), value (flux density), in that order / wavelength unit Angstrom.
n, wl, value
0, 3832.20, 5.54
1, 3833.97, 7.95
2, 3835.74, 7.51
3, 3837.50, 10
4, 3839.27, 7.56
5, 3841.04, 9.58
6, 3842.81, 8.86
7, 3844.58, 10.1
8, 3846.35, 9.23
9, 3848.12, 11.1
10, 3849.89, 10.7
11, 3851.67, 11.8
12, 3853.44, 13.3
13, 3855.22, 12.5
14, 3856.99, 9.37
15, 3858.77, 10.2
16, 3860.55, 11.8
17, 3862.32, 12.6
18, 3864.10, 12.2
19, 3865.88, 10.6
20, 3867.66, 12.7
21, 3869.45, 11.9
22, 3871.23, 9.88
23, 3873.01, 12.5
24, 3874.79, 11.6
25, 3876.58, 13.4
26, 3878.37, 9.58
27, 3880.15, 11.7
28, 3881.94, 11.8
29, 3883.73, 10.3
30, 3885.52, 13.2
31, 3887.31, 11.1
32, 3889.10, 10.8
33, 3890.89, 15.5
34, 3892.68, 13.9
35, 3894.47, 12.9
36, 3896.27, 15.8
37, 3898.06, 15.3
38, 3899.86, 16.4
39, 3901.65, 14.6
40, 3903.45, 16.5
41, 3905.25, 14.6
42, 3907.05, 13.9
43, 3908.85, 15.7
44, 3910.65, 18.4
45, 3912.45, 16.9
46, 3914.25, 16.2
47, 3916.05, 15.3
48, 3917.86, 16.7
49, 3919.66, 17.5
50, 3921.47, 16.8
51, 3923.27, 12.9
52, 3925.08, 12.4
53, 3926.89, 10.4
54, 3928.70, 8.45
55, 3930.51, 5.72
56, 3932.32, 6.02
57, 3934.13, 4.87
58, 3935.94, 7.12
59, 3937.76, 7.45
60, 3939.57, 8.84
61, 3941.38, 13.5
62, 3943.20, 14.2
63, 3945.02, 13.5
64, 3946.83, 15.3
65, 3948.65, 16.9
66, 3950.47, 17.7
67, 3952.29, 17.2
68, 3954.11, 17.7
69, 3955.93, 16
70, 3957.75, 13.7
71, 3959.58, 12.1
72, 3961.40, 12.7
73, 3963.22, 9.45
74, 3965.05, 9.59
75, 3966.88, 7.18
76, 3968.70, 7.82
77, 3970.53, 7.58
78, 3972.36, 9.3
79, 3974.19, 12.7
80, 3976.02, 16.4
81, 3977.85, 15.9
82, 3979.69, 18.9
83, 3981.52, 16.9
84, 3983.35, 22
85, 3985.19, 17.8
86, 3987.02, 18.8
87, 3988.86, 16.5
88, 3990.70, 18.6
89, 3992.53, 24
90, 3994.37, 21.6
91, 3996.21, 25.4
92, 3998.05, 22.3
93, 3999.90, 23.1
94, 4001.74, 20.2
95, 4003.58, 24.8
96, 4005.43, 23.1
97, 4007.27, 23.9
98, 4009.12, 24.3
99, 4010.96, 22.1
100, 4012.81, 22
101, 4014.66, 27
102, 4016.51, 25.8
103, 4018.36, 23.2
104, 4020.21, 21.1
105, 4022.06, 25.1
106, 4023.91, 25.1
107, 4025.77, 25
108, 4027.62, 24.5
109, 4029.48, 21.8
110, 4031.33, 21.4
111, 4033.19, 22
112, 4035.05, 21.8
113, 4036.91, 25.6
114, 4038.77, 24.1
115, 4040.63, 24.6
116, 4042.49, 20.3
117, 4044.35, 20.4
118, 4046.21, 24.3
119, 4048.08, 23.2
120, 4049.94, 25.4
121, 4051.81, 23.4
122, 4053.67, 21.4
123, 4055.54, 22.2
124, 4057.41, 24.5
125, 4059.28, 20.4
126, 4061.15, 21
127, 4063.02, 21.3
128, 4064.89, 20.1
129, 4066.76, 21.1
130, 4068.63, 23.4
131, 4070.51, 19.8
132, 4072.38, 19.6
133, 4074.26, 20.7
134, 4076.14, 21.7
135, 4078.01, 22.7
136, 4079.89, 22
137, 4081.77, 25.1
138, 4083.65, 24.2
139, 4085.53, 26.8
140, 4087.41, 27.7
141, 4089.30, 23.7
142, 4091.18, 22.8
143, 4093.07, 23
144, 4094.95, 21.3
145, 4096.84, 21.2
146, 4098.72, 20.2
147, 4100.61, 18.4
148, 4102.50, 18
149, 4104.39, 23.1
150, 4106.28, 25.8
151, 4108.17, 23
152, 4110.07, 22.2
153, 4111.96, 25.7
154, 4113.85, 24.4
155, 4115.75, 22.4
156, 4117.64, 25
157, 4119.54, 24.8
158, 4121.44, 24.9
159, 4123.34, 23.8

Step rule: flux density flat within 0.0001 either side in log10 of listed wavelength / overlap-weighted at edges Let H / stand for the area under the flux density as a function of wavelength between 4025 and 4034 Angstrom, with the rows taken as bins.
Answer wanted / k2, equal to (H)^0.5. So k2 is 14.4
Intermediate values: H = 206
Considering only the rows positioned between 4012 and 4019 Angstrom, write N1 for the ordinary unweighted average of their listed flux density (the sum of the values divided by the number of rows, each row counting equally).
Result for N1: 24.5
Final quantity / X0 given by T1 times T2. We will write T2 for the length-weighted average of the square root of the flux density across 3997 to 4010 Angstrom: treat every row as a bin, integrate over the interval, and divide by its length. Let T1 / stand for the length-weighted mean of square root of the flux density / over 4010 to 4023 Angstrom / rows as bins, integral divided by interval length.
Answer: 23.4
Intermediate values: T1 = 4.9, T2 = 4.8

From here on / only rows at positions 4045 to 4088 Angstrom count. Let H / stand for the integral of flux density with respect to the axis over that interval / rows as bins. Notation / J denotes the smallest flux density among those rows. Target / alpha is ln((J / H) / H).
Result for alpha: -11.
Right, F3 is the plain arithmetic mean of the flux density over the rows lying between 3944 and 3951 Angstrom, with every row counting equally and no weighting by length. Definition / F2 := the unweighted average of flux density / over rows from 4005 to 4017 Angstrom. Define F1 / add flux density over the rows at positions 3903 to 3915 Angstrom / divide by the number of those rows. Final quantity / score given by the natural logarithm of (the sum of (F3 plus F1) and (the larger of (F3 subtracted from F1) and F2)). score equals 4.0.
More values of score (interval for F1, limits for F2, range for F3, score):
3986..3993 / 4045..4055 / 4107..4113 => 4.2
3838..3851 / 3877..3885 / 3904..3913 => 3.6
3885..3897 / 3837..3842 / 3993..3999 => 3.8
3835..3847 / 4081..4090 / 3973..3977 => 3.9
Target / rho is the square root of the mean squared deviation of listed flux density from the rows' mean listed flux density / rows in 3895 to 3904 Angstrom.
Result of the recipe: 0.7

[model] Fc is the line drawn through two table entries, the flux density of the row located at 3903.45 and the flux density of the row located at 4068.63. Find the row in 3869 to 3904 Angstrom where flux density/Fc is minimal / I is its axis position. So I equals 3878.37 Angstrom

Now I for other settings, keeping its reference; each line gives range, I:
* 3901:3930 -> 3928.70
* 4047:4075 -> 4072.38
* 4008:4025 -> 4020.21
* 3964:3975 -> 3966.88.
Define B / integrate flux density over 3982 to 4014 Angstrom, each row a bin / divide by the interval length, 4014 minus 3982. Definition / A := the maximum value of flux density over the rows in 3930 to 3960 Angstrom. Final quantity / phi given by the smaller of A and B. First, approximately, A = 17.7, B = 21.8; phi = 18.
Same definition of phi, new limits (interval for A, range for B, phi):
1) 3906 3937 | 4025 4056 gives 18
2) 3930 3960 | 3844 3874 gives 11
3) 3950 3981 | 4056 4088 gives 19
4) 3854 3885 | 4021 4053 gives 13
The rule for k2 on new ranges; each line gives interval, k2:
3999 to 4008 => 14.4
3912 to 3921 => 12.2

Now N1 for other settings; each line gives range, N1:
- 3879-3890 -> 11.5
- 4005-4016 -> 23.7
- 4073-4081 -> 21.8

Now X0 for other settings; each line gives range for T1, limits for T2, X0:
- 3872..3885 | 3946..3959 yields 13.7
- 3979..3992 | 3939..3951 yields 16.3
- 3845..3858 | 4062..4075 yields 15.2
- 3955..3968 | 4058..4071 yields 15.5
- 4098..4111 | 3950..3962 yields 18.1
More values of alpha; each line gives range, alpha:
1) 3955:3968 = -8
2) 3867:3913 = -11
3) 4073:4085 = -8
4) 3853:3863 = -7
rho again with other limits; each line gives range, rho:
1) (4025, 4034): 1.5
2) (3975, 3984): 2.2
